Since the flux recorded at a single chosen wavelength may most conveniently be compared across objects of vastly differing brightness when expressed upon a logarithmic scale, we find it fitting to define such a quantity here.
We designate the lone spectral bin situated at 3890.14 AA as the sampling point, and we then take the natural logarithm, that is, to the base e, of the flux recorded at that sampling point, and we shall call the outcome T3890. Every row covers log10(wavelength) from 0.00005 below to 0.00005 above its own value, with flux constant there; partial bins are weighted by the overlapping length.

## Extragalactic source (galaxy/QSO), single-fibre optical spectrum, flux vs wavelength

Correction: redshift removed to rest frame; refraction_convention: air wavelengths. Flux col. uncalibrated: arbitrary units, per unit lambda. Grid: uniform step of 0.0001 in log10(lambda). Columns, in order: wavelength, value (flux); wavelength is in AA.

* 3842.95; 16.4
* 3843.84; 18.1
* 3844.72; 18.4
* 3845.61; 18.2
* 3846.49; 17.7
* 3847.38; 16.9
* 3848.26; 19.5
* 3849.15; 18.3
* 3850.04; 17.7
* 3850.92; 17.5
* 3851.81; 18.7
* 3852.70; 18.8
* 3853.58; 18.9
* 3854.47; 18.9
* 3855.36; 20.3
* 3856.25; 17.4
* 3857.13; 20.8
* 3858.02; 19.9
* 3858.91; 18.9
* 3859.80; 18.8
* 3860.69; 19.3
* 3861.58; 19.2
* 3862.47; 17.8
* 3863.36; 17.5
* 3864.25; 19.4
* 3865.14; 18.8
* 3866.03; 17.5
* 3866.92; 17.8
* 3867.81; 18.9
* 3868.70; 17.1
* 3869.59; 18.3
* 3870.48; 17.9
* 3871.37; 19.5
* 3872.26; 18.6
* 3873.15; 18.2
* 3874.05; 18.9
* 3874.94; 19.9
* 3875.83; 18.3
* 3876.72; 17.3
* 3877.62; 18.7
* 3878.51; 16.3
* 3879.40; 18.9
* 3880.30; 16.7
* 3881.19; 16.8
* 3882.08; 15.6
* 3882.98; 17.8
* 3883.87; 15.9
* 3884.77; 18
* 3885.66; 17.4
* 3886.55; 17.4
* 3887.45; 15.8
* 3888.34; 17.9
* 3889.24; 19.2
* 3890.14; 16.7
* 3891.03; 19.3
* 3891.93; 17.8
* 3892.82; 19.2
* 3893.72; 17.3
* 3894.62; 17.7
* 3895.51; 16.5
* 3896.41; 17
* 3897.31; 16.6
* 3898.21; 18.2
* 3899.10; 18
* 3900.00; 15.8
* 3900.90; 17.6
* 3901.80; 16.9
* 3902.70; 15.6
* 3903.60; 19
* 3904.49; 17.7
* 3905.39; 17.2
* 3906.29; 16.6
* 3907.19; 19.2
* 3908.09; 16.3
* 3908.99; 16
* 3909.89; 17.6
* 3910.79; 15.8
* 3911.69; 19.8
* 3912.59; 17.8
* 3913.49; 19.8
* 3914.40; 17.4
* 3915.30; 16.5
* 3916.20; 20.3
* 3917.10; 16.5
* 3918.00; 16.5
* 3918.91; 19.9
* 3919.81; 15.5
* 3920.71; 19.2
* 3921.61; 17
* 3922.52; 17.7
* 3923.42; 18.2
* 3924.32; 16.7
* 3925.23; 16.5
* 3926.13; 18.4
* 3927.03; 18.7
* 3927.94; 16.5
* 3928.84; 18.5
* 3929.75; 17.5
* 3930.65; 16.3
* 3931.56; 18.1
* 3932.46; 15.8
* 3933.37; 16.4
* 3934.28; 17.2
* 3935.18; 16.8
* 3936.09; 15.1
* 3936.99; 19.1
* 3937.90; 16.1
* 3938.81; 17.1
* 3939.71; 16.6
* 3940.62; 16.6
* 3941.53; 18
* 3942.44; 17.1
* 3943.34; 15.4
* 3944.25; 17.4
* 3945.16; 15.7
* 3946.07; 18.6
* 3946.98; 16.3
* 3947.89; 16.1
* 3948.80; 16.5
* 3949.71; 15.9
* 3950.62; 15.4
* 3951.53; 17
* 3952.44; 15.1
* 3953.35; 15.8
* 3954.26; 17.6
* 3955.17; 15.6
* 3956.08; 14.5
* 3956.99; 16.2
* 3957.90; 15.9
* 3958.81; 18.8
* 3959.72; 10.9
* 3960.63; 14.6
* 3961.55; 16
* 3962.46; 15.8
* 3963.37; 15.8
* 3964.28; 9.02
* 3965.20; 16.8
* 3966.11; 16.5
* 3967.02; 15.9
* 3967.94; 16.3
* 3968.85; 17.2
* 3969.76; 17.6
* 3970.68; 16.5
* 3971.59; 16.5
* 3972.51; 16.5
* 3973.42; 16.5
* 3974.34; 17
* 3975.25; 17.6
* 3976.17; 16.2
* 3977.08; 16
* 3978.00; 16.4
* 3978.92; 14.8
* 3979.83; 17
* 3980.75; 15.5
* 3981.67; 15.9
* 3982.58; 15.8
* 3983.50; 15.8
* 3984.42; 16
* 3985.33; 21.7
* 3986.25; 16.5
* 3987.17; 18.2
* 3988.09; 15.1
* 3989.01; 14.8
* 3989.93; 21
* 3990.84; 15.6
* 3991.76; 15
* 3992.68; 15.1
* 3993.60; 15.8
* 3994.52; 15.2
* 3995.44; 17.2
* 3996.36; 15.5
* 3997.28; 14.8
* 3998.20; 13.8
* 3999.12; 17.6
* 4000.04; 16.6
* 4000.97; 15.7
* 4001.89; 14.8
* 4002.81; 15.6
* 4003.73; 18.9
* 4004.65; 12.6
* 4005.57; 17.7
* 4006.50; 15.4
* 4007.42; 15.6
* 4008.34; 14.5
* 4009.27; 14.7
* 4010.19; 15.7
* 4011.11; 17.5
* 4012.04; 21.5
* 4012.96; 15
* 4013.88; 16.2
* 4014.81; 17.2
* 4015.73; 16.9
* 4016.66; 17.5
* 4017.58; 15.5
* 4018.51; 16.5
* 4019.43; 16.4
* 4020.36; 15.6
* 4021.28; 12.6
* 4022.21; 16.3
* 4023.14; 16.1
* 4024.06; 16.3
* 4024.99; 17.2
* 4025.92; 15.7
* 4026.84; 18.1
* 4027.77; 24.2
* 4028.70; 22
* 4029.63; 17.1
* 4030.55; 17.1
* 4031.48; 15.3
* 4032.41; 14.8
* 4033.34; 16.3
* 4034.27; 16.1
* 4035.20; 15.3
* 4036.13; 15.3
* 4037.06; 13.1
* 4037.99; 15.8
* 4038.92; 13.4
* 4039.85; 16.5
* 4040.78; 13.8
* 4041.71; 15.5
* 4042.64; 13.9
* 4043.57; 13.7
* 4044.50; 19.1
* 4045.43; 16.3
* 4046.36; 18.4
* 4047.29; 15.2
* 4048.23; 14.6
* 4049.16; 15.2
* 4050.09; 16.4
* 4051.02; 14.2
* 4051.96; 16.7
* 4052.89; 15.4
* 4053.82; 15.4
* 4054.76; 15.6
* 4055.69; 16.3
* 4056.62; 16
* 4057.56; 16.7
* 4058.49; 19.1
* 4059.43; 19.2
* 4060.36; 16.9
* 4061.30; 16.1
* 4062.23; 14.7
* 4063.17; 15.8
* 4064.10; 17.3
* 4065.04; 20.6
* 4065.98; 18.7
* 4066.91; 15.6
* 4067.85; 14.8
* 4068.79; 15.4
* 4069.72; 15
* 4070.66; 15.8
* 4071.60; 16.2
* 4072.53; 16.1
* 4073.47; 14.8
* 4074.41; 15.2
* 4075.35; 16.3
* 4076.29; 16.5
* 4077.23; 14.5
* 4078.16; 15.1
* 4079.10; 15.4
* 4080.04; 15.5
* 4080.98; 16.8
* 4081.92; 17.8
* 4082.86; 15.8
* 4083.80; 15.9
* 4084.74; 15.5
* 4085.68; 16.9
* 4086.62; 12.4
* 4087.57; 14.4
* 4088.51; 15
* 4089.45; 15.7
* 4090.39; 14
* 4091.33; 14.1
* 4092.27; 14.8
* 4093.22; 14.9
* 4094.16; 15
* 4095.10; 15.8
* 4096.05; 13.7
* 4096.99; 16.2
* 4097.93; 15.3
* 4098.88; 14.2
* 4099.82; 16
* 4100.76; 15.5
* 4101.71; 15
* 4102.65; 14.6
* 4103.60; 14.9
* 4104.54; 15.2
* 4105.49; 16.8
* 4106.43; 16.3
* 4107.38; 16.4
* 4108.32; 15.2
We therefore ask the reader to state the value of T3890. 2.82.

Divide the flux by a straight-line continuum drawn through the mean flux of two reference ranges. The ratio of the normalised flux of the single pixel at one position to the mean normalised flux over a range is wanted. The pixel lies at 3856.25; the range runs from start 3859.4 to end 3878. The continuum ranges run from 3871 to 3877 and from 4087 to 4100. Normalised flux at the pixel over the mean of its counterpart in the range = 0.93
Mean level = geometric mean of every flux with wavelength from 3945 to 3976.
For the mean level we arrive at 15.9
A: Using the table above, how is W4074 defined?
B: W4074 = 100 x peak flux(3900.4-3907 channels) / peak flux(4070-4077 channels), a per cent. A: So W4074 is 115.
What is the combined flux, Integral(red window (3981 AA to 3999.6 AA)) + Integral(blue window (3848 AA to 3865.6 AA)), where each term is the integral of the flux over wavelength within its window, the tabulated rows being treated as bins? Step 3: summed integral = 634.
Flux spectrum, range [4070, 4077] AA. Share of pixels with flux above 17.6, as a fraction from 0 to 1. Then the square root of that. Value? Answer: 0.0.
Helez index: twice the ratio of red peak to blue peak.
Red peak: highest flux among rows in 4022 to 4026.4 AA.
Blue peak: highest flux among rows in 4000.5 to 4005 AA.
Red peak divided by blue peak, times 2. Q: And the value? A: 1.82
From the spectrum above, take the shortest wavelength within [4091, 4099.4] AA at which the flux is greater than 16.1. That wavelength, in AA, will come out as 4096.99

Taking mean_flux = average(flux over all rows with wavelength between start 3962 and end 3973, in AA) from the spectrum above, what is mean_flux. 15.9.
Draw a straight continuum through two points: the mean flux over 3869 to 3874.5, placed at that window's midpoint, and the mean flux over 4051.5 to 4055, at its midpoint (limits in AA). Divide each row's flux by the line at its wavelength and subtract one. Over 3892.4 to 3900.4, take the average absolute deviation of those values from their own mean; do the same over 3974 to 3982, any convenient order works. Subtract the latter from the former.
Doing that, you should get 0.007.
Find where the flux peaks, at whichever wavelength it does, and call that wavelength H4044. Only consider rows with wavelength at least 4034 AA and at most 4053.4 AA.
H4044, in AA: 4044.50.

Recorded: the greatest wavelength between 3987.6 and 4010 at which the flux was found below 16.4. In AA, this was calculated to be 4009.27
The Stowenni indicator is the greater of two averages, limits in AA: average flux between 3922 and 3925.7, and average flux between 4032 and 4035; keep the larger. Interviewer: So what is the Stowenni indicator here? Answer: 17.3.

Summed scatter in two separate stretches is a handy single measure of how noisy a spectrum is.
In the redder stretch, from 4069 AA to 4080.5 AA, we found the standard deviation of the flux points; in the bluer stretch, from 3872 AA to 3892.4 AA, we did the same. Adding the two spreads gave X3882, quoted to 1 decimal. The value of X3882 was 1.8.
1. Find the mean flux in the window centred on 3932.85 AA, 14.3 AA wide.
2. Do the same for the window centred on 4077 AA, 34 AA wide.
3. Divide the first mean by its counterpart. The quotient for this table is 1.09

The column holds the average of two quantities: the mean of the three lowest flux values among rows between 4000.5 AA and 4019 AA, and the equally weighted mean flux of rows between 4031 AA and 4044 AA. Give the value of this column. 14.4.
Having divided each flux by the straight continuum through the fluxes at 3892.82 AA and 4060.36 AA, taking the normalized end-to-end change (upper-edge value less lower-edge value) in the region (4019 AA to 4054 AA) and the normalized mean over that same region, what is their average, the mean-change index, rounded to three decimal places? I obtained 0.450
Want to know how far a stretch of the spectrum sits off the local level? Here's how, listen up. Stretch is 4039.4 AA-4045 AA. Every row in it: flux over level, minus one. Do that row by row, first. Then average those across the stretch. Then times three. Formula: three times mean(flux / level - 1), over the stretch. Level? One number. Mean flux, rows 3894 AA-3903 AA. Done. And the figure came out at -0.28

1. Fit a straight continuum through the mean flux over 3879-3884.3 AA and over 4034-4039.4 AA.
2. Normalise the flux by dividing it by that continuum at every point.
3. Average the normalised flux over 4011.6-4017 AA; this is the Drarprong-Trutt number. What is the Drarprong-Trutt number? 1.15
